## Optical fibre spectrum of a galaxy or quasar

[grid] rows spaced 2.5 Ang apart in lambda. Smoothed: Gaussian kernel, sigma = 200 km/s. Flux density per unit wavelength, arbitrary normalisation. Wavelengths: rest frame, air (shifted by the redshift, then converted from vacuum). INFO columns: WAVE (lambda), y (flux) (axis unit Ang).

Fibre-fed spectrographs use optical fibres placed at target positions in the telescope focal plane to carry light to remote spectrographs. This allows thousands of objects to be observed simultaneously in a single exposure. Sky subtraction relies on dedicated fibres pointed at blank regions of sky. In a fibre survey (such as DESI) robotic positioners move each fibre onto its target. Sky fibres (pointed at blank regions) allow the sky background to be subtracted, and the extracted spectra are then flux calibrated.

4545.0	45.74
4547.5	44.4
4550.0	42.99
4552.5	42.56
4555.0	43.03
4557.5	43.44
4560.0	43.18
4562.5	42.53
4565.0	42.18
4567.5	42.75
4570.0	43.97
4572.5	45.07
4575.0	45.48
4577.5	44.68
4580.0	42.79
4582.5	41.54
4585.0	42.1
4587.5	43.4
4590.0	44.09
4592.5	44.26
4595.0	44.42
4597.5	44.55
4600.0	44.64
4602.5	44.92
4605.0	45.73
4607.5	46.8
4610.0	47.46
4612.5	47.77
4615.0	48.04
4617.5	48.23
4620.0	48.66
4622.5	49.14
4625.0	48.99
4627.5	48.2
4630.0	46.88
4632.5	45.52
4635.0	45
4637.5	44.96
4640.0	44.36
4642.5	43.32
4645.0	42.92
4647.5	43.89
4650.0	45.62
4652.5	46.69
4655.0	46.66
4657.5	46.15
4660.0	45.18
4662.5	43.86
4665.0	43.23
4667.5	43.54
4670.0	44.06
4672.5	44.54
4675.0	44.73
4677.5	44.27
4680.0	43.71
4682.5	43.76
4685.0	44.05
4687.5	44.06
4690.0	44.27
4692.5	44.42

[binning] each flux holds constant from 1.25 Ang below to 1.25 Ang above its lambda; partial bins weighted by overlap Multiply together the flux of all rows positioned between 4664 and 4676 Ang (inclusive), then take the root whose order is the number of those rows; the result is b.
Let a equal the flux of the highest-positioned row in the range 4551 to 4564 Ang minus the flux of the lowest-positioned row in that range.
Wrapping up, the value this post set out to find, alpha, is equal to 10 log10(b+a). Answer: 16.43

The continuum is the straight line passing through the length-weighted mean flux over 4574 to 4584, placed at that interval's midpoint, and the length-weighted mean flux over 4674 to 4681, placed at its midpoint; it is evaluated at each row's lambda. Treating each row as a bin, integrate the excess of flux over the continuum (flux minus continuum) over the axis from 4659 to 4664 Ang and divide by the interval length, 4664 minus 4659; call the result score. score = 0.3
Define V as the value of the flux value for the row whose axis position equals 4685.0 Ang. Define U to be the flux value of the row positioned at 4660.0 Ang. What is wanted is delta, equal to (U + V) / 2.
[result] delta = 44.6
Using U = 45.18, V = 44.05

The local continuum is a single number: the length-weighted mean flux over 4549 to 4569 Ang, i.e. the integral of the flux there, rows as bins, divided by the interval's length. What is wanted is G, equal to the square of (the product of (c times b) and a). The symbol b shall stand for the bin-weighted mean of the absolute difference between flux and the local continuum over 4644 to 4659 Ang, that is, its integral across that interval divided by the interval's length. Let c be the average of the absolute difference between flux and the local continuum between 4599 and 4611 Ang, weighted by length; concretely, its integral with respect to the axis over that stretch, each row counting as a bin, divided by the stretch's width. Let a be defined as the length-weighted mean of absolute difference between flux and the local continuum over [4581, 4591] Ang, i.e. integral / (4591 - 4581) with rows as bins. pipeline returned 51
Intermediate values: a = 0.9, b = 2.5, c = 3.1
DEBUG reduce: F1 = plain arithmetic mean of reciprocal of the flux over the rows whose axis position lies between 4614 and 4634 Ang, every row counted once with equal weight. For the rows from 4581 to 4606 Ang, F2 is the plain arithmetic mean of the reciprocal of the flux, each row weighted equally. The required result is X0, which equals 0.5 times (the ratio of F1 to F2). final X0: 0.458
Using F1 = 0.0209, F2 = 0.0228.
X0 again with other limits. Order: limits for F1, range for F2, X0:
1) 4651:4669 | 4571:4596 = 0.486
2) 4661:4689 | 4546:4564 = 0.491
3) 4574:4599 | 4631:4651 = 0.508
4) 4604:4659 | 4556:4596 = 0.469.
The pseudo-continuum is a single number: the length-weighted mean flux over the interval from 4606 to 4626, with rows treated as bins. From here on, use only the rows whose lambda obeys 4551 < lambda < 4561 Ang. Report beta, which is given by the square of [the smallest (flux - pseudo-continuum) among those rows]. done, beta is 31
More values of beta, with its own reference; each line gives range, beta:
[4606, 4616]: 2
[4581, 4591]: 43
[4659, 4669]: 24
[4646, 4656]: 18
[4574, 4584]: 43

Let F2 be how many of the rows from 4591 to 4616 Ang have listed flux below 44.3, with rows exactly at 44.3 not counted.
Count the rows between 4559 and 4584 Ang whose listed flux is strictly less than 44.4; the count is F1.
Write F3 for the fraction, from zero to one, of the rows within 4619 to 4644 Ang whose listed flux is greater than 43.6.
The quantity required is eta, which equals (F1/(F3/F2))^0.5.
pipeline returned 3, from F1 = 7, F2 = 1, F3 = 0.90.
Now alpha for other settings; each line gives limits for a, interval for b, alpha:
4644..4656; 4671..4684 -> 16.81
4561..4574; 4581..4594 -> 16.59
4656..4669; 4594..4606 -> 16.26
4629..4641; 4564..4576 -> 16.16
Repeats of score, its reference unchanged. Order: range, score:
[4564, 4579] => 0.5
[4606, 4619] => 3.9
